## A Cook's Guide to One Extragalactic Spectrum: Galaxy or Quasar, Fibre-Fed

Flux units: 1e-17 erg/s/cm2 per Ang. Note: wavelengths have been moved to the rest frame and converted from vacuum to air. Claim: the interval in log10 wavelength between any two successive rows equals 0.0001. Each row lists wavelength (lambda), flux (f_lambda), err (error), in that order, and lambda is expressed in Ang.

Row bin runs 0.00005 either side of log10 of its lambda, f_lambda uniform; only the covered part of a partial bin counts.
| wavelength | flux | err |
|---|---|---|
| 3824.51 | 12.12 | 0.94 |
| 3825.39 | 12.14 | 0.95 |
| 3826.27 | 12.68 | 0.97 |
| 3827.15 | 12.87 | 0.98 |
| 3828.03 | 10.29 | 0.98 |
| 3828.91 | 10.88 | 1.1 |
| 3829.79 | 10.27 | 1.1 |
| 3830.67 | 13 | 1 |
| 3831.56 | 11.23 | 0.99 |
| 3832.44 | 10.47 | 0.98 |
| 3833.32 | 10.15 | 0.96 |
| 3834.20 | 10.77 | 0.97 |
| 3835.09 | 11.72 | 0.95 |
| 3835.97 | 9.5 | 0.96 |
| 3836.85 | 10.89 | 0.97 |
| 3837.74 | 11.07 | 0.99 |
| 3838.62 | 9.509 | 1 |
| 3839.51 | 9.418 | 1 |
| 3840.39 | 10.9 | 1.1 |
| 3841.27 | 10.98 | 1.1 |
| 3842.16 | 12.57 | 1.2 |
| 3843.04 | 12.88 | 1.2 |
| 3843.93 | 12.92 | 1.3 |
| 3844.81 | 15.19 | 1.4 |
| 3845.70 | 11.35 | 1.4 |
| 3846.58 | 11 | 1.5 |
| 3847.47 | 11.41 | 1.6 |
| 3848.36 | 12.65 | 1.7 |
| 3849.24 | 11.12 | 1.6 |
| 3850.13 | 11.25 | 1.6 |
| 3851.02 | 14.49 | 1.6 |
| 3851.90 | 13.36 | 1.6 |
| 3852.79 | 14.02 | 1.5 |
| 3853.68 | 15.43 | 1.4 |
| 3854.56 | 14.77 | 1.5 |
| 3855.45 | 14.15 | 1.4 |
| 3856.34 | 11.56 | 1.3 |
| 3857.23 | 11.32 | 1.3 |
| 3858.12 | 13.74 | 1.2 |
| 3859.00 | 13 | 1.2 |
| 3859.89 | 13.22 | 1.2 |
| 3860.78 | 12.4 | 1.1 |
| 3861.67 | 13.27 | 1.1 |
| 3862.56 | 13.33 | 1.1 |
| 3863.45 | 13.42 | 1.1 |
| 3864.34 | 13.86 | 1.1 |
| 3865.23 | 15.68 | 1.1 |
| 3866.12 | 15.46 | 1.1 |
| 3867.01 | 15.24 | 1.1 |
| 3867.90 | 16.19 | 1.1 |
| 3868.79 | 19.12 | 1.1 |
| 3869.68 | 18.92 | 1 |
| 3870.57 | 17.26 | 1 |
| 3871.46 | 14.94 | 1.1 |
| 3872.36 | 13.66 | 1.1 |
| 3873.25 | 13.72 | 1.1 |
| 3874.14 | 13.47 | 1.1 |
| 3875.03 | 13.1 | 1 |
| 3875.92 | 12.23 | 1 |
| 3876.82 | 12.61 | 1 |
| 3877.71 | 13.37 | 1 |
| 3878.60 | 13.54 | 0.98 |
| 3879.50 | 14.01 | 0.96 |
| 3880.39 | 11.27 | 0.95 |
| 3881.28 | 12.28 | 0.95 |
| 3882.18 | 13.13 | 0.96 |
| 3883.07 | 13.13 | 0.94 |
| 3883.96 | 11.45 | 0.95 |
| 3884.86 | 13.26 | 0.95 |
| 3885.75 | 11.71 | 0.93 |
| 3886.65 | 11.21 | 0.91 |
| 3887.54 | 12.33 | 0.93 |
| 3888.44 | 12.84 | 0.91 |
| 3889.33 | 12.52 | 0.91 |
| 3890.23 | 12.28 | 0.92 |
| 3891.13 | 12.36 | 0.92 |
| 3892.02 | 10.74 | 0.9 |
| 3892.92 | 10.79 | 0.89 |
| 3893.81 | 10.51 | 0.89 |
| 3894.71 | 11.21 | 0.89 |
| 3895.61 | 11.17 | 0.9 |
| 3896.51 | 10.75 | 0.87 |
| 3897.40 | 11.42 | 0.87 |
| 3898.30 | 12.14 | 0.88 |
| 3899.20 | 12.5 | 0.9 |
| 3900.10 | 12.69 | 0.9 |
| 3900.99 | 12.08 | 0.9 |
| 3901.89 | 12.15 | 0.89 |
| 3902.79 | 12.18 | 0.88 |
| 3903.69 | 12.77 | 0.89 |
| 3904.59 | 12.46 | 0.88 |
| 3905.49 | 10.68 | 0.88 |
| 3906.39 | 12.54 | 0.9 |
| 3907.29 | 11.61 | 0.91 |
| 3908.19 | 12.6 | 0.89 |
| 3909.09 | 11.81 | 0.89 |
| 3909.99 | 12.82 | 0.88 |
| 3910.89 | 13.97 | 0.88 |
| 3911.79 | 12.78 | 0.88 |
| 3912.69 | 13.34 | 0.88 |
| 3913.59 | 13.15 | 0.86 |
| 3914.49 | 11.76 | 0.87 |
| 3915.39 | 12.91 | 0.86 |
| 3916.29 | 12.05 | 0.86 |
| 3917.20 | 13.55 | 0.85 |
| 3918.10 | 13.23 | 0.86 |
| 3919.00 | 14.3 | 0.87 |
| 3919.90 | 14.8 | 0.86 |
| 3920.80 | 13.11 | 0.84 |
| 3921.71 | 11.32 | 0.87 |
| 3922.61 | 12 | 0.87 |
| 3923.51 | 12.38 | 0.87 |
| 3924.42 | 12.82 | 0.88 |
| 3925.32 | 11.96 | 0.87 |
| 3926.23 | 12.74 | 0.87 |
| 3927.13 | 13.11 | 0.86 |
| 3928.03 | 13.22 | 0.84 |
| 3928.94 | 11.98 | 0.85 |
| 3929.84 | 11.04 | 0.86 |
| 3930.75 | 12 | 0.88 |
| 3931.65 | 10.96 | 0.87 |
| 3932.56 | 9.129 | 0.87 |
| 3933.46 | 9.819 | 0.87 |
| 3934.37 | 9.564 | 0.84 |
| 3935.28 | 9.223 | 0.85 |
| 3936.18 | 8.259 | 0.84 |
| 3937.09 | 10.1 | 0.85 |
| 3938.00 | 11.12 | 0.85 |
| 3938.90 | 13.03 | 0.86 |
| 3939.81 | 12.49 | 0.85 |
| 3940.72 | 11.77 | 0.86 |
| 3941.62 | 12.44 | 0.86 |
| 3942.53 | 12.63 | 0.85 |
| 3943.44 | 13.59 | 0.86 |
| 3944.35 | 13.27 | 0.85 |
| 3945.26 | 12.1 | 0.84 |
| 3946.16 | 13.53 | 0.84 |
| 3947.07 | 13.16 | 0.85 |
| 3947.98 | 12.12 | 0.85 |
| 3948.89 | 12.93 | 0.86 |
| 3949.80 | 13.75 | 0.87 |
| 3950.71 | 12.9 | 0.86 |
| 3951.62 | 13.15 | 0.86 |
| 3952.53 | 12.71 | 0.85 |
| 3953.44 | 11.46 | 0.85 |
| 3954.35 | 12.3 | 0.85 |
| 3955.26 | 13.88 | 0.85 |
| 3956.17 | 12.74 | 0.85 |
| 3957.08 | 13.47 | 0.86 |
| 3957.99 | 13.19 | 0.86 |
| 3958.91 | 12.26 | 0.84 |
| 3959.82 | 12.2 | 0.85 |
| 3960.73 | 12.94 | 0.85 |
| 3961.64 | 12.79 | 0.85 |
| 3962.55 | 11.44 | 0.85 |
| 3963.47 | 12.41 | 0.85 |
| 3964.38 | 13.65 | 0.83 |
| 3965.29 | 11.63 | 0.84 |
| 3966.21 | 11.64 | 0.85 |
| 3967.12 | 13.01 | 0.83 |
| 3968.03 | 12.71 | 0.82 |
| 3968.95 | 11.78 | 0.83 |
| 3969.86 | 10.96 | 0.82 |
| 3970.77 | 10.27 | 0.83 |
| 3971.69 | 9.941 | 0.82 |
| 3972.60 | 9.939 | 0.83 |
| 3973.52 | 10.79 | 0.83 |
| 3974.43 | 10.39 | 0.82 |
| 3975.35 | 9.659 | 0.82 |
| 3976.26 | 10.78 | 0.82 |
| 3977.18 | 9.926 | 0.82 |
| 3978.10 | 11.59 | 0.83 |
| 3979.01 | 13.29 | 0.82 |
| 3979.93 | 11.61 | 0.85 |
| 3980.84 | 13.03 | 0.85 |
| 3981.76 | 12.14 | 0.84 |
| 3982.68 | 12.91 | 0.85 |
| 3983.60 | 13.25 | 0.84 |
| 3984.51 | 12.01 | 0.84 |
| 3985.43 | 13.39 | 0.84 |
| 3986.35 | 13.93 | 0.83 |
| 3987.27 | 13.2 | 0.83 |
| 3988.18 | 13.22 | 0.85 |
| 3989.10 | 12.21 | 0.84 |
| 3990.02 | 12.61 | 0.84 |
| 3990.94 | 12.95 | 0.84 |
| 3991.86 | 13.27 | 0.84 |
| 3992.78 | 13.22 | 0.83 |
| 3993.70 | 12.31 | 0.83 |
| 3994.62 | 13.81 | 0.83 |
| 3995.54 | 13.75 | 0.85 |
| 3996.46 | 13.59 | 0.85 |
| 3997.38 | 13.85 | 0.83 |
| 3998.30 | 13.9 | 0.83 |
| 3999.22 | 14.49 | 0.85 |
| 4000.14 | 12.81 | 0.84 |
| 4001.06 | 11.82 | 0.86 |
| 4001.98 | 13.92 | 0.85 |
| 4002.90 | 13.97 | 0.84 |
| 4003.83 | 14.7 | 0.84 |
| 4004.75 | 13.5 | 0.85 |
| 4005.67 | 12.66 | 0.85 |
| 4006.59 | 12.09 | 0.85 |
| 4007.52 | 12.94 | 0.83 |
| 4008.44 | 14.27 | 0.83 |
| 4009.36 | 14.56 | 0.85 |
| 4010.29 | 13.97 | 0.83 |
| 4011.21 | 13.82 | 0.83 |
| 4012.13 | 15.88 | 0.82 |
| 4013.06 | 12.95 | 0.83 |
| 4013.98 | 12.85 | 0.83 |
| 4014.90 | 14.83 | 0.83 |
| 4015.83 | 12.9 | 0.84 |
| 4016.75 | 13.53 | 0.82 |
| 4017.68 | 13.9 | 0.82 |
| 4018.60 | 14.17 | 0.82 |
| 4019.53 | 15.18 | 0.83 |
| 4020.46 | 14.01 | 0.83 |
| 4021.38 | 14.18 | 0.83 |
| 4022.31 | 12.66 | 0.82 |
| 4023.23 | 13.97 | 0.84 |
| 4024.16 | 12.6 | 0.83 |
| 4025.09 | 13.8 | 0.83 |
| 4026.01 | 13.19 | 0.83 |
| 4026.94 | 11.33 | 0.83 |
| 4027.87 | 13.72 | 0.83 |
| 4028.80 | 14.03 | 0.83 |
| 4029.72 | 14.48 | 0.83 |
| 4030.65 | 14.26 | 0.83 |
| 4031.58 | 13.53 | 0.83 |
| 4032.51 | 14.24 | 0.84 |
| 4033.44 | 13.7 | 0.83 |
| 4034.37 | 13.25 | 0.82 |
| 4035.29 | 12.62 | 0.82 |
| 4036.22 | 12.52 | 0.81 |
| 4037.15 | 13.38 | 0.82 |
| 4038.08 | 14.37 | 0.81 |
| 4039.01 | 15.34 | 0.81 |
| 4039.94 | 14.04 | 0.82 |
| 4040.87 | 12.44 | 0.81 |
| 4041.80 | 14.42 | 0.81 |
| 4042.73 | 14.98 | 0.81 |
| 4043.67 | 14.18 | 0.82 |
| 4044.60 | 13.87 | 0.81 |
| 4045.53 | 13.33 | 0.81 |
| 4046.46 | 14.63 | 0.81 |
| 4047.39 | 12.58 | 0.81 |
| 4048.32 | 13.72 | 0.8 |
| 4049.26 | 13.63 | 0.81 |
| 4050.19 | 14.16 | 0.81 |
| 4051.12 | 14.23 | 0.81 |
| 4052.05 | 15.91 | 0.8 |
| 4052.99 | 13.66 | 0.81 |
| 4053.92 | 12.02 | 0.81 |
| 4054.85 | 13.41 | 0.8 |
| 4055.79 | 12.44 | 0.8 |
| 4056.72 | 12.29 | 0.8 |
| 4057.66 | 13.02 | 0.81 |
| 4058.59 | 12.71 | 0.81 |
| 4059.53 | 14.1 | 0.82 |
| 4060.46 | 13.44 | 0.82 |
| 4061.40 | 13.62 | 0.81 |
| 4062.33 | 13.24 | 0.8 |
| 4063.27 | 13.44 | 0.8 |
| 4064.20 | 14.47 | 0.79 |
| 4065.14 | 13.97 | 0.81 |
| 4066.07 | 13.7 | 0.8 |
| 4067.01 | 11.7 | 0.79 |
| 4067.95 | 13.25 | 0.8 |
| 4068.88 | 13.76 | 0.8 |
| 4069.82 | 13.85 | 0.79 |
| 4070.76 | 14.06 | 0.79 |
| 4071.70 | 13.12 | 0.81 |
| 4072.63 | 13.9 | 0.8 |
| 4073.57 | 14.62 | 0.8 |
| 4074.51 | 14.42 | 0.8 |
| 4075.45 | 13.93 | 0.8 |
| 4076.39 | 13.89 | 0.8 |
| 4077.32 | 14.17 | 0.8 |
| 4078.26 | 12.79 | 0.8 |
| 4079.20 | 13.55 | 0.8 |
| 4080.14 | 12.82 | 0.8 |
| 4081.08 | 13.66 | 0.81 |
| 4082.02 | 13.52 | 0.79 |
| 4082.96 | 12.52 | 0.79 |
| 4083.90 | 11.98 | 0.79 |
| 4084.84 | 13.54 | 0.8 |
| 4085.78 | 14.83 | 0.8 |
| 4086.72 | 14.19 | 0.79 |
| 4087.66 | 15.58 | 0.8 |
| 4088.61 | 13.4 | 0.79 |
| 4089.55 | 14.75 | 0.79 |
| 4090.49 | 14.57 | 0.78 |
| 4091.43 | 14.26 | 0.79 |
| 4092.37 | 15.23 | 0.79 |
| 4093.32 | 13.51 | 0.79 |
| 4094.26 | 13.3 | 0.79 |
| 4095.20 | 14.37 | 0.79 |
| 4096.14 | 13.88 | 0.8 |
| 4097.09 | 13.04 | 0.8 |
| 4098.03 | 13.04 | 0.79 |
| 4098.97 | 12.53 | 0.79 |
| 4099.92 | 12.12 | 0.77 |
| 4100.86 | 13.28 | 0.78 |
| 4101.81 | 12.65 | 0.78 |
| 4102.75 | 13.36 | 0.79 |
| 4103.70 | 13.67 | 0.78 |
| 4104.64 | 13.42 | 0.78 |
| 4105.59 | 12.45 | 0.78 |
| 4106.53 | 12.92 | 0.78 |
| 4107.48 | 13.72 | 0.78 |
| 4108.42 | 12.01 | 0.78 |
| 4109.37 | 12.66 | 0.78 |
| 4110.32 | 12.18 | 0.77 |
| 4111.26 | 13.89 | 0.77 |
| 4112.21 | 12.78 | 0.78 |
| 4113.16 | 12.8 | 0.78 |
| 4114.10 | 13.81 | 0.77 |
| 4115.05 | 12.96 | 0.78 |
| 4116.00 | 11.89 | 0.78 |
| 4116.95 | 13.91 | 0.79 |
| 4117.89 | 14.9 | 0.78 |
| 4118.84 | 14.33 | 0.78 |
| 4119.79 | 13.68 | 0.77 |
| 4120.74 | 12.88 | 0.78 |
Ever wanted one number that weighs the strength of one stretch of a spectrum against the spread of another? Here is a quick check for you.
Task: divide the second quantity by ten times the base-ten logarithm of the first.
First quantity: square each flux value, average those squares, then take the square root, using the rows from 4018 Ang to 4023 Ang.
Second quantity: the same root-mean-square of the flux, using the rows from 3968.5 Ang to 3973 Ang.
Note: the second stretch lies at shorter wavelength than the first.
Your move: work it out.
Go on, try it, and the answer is 0.92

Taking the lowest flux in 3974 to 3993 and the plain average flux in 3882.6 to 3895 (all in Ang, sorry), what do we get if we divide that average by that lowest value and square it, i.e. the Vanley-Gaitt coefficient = 1.5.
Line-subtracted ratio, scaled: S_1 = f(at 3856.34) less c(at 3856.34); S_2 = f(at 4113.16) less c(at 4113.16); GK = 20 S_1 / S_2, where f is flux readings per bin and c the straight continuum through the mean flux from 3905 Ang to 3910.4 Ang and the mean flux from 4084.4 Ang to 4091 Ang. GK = -2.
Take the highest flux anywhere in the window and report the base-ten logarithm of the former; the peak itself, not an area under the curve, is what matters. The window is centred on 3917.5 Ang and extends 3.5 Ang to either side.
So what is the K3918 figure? 1.17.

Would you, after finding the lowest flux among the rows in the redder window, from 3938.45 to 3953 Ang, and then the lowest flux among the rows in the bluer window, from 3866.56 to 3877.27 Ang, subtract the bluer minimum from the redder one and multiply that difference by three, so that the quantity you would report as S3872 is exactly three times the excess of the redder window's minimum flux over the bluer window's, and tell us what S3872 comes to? -1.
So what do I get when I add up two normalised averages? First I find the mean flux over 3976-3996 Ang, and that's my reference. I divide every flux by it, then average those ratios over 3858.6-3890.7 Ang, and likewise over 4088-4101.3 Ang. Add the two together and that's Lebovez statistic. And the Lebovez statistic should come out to 2.16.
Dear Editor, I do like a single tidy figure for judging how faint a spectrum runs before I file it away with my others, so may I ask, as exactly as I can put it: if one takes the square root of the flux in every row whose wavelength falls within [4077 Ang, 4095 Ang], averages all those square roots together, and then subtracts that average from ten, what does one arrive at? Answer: 6.29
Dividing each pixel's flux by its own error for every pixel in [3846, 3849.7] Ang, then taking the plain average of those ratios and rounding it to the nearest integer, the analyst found 7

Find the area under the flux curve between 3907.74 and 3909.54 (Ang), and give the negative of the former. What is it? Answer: -22.0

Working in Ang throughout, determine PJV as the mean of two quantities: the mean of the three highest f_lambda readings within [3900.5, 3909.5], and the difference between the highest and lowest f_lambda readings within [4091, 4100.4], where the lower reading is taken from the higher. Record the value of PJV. 7.9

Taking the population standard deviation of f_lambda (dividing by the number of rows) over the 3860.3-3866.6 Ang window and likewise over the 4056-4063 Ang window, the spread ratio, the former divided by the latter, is 2.0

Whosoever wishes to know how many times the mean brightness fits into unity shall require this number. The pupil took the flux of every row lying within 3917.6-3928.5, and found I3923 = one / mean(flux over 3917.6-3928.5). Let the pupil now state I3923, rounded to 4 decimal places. 0.0774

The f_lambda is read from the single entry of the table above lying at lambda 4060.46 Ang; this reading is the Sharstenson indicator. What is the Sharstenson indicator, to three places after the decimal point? 13.440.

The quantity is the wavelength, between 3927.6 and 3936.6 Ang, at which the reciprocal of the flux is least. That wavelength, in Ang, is 3928.03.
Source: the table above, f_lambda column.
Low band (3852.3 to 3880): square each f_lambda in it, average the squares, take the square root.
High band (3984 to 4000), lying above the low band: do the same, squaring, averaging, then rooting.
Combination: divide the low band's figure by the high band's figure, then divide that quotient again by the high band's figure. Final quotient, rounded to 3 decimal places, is 0.081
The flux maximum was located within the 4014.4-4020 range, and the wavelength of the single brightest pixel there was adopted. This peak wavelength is 4019.53 Ang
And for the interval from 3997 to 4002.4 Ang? 3999.22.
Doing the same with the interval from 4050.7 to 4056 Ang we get 4052.05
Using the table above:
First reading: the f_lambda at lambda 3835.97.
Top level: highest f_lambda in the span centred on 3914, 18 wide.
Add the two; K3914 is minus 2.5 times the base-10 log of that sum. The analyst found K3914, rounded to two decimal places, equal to -3.46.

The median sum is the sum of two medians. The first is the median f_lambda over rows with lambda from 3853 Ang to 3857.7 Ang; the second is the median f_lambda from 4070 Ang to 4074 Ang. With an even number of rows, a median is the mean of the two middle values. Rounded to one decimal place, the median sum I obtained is 28.1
